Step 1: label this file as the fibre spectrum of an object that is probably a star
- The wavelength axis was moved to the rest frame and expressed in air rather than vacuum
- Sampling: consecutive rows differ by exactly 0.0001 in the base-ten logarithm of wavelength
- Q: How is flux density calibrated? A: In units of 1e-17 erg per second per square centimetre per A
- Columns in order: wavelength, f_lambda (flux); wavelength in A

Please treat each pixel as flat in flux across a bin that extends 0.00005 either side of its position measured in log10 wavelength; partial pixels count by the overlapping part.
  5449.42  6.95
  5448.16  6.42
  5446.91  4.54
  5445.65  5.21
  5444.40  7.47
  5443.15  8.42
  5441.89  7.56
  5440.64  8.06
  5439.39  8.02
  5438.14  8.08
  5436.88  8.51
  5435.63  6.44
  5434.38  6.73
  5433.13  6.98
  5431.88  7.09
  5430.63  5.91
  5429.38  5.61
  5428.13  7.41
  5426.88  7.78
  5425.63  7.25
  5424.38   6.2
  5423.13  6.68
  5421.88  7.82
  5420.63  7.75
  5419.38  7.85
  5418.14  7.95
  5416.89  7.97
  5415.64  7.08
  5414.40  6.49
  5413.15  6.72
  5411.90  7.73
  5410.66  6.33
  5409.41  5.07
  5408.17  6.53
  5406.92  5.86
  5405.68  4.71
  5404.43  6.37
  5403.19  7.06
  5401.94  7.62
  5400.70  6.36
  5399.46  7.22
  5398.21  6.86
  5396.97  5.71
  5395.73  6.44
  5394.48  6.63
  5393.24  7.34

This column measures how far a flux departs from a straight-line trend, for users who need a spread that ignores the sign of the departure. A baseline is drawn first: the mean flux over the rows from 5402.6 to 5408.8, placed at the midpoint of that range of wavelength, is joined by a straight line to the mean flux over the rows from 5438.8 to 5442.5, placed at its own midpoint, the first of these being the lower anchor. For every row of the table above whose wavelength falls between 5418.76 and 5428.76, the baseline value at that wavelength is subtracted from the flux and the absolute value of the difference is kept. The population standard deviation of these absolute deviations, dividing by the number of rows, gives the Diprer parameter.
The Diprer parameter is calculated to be 0.34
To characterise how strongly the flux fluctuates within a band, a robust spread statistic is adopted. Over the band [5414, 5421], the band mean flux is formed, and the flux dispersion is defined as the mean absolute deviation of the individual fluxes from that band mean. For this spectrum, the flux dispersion 0.49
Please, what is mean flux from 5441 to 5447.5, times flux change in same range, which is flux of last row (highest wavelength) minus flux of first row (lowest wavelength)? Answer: -20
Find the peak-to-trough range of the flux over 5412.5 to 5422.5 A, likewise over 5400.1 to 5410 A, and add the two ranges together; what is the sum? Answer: 4.39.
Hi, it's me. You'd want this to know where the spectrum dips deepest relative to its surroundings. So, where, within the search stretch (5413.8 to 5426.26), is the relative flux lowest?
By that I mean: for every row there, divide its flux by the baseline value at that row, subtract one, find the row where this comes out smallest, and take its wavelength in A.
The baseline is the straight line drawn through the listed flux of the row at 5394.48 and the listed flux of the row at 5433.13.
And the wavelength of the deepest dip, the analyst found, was 5424.38 A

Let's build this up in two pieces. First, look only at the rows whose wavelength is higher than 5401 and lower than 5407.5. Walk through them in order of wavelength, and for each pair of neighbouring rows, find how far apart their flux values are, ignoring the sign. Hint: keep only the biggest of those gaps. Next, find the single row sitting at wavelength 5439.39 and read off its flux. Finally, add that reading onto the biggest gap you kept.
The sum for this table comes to 9.7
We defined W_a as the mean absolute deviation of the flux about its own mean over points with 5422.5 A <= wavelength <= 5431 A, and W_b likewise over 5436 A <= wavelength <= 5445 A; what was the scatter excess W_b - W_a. -0.39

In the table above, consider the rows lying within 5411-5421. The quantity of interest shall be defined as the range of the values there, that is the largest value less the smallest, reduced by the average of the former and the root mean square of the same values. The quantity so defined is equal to -3.0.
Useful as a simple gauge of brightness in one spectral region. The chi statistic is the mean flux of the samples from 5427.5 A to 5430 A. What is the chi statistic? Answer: 6.5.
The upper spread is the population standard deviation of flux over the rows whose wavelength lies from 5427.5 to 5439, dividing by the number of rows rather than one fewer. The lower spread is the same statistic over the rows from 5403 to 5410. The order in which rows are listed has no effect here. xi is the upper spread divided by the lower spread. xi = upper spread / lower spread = 1.08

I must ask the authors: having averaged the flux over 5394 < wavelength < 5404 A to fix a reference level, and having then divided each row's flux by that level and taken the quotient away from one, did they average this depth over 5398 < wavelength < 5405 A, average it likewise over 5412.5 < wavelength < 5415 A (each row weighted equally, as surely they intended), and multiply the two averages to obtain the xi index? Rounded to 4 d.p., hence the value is -0.0005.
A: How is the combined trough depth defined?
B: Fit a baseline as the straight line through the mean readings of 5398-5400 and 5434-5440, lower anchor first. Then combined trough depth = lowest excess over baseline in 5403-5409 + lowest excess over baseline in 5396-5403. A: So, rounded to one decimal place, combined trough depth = -3.7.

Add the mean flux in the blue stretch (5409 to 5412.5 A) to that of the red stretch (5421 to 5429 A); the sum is 13.6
